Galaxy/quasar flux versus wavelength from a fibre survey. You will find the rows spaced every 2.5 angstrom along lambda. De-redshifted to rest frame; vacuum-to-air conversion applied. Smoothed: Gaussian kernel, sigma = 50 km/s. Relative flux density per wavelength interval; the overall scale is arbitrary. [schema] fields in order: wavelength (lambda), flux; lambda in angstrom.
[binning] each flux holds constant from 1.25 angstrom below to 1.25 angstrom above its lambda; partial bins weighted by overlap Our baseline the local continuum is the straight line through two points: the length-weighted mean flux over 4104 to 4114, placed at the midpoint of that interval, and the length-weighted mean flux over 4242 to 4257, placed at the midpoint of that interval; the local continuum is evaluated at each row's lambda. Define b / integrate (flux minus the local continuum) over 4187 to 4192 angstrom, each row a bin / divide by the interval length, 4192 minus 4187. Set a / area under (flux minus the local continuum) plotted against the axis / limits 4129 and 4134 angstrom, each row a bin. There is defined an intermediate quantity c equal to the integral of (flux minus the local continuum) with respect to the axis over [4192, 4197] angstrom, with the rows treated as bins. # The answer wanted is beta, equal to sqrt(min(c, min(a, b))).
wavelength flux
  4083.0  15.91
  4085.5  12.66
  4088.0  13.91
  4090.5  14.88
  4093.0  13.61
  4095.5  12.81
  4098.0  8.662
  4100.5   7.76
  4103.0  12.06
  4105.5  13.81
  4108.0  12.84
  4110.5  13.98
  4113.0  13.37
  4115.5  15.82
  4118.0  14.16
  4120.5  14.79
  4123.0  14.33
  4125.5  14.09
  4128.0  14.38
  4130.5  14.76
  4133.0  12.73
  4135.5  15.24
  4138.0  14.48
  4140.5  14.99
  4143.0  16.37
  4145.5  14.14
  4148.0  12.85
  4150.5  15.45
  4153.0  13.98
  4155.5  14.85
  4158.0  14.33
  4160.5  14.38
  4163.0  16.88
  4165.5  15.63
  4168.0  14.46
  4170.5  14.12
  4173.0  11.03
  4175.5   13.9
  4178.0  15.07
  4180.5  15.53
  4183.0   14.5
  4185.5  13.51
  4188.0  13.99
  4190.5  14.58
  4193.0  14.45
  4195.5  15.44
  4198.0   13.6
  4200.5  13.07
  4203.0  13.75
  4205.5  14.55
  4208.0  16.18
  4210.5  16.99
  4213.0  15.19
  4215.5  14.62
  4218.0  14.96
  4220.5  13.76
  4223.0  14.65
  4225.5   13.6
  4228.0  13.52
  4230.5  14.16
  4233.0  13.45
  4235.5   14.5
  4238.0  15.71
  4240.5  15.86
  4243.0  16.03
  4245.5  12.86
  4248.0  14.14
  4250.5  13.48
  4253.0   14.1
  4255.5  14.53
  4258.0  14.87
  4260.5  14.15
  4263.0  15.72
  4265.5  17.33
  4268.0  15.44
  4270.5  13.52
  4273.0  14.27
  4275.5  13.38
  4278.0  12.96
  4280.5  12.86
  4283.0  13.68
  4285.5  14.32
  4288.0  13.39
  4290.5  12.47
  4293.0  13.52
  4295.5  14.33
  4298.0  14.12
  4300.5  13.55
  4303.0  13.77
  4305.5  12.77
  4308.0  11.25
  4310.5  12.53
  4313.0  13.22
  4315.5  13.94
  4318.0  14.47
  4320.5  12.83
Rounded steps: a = 1.2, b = 0.4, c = 5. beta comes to 0.66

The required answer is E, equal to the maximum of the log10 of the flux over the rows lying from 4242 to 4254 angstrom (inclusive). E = 1.20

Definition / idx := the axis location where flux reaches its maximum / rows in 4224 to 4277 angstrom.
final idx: 4265.5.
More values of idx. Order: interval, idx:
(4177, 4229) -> 4210.5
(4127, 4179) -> 4163.0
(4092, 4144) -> 4143.0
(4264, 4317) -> 4265.5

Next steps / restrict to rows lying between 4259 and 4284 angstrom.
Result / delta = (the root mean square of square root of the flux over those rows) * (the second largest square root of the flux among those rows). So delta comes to 15.0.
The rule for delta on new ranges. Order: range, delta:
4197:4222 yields 15.4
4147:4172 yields 15.2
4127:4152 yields 15.0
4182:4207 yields 14.4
